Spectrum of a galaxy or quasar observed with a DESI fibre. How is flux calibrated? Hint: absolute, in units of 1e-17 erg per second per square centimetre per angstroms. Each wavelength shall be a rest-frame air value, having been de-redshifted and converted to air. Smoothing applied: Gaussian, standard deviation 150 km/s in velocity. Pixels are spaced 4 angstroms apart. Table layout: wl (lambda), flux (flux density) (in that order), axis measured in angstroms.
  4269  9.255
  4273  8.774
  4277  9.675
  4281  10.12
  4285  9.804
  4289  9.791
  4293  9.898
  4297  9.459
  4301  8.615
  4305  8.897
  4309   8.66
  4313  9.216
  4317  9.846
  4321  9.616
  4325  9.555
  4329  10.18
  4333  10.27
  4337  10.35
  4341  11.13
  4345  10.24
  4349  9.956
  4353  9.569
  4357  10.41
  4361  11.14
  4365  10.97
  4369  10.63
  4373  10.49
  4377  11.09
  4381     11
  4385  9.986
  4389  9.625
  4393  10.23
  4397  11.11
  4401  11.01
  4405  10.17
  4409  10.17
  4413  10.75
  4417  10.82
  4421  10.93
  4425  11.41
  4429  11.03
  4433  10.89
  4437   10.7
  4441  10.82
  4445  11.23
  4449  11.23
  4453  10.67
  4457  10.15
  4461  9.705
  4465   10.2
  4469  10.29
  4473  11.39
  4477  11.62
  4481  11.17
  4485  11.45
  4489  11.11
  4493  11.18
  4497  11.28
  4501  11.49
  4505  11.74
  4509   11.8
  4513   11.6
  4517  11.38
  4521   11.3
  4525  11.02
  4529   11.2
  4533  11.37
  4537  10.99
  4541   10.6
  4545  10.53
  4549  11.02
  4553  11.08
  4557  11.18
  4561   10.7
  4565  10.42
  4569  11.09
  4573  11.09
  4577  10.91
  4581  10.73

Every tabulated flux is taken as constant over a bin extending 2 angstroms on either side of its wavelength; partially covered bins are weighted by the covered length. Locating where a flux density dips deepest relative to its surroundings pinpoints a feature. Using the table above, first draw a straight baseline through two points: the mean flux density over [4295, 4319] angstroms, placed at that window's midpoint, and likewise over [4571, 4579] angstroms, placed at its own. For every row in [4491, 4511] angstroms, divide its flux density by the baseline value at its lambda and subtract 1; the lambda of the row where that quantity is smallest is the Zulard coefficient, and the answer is 4493 angstroms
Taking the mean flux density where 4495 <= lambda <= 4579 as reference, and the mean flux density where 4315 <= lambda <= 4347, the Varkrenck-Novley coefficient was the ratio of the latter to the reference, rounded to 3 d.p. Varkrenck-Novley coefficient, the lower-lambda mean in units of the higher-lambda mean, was 0.912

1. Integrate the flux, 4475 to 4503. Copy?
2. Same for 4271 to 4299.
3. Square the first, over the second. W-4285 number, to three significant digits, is 373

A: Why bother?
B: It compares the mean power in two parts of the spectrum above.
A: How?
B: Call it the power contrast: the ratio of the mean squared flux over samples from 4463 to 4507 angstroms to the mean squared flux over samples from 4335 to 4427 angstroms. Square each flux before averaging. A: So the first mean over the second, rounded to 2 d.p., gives 1.12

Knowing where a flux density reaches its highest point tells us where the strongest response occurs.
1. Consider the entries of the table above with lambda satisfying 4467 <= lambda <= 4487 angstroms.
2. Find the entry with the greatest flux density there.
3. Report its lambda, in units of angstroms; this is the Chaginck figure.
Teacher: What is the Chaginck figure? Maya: 4477 angstroms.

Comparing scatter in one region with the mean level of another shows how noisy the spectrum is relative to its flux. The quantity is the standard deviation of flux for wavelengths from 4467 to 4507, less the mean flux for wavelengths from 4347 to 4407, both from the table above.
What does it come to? -10.1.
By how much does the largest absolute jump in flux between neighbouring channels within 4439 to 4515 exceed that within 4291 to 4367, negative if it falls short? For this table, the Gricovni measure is 0.21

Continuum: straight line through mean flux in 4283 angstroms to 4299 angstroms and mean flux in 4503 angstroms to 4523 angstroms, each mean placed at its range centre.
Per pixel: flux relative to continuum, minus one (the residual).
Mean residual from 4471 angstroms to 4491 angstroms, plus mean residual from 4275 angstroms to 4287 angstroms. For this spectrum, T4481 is 0.03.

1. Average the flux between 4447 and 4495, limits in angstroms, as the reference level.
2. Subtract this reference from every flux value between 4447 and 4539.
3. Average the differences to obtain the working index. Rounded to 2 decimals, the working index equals 0.25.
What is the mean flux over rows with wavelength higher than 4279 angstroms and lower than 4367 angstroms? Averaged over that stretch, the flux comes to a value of 9.9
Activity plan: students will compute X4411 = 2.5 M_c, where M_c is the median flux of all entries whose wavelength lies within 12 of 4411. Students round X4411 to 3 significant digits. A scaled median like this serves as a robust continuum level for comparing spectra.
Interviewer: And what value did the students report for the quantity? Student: 27.0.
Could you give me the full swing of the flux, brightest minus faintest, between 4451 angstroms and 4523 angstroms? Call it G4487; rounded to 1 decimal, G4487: 2.1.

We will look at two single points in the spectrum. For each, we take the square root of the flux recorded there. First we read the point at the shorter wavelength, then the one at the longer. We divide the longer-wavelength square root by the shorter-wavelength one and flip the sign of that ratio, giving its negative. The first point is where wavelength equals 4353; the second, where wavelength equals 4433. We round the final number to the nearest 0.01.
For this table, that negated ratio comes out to -1.07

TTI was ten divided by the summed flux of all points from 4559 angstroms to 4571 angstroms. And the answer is 0.310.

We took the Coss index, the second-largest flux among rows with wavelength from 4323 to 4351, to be 10.35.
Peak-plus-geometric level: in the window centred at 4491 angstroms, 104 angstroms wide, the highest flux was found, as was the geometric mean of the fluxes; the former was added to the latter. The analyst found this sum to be 22.9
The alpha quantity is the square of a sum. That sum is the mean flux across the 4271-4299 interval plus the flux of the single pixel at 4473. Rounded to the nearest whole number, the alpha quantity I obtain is 443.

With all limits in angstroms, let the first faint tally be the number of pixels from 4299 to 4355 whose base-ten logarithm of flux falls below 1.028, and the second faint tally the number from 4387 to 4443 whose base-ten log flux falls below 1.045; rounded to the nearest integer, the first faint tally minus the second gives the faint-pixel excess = 1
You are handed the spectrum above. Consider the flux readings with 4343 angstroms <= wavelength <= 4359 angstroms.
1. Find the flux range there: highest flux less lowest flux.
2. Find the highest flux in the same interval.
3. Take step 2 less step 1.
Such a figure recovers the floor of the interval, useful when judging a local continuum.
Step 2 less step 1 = 9.6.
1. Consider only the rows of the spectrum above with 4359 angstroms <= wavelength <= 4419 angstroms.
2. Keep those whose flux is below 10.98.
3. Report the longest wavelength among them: 4417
